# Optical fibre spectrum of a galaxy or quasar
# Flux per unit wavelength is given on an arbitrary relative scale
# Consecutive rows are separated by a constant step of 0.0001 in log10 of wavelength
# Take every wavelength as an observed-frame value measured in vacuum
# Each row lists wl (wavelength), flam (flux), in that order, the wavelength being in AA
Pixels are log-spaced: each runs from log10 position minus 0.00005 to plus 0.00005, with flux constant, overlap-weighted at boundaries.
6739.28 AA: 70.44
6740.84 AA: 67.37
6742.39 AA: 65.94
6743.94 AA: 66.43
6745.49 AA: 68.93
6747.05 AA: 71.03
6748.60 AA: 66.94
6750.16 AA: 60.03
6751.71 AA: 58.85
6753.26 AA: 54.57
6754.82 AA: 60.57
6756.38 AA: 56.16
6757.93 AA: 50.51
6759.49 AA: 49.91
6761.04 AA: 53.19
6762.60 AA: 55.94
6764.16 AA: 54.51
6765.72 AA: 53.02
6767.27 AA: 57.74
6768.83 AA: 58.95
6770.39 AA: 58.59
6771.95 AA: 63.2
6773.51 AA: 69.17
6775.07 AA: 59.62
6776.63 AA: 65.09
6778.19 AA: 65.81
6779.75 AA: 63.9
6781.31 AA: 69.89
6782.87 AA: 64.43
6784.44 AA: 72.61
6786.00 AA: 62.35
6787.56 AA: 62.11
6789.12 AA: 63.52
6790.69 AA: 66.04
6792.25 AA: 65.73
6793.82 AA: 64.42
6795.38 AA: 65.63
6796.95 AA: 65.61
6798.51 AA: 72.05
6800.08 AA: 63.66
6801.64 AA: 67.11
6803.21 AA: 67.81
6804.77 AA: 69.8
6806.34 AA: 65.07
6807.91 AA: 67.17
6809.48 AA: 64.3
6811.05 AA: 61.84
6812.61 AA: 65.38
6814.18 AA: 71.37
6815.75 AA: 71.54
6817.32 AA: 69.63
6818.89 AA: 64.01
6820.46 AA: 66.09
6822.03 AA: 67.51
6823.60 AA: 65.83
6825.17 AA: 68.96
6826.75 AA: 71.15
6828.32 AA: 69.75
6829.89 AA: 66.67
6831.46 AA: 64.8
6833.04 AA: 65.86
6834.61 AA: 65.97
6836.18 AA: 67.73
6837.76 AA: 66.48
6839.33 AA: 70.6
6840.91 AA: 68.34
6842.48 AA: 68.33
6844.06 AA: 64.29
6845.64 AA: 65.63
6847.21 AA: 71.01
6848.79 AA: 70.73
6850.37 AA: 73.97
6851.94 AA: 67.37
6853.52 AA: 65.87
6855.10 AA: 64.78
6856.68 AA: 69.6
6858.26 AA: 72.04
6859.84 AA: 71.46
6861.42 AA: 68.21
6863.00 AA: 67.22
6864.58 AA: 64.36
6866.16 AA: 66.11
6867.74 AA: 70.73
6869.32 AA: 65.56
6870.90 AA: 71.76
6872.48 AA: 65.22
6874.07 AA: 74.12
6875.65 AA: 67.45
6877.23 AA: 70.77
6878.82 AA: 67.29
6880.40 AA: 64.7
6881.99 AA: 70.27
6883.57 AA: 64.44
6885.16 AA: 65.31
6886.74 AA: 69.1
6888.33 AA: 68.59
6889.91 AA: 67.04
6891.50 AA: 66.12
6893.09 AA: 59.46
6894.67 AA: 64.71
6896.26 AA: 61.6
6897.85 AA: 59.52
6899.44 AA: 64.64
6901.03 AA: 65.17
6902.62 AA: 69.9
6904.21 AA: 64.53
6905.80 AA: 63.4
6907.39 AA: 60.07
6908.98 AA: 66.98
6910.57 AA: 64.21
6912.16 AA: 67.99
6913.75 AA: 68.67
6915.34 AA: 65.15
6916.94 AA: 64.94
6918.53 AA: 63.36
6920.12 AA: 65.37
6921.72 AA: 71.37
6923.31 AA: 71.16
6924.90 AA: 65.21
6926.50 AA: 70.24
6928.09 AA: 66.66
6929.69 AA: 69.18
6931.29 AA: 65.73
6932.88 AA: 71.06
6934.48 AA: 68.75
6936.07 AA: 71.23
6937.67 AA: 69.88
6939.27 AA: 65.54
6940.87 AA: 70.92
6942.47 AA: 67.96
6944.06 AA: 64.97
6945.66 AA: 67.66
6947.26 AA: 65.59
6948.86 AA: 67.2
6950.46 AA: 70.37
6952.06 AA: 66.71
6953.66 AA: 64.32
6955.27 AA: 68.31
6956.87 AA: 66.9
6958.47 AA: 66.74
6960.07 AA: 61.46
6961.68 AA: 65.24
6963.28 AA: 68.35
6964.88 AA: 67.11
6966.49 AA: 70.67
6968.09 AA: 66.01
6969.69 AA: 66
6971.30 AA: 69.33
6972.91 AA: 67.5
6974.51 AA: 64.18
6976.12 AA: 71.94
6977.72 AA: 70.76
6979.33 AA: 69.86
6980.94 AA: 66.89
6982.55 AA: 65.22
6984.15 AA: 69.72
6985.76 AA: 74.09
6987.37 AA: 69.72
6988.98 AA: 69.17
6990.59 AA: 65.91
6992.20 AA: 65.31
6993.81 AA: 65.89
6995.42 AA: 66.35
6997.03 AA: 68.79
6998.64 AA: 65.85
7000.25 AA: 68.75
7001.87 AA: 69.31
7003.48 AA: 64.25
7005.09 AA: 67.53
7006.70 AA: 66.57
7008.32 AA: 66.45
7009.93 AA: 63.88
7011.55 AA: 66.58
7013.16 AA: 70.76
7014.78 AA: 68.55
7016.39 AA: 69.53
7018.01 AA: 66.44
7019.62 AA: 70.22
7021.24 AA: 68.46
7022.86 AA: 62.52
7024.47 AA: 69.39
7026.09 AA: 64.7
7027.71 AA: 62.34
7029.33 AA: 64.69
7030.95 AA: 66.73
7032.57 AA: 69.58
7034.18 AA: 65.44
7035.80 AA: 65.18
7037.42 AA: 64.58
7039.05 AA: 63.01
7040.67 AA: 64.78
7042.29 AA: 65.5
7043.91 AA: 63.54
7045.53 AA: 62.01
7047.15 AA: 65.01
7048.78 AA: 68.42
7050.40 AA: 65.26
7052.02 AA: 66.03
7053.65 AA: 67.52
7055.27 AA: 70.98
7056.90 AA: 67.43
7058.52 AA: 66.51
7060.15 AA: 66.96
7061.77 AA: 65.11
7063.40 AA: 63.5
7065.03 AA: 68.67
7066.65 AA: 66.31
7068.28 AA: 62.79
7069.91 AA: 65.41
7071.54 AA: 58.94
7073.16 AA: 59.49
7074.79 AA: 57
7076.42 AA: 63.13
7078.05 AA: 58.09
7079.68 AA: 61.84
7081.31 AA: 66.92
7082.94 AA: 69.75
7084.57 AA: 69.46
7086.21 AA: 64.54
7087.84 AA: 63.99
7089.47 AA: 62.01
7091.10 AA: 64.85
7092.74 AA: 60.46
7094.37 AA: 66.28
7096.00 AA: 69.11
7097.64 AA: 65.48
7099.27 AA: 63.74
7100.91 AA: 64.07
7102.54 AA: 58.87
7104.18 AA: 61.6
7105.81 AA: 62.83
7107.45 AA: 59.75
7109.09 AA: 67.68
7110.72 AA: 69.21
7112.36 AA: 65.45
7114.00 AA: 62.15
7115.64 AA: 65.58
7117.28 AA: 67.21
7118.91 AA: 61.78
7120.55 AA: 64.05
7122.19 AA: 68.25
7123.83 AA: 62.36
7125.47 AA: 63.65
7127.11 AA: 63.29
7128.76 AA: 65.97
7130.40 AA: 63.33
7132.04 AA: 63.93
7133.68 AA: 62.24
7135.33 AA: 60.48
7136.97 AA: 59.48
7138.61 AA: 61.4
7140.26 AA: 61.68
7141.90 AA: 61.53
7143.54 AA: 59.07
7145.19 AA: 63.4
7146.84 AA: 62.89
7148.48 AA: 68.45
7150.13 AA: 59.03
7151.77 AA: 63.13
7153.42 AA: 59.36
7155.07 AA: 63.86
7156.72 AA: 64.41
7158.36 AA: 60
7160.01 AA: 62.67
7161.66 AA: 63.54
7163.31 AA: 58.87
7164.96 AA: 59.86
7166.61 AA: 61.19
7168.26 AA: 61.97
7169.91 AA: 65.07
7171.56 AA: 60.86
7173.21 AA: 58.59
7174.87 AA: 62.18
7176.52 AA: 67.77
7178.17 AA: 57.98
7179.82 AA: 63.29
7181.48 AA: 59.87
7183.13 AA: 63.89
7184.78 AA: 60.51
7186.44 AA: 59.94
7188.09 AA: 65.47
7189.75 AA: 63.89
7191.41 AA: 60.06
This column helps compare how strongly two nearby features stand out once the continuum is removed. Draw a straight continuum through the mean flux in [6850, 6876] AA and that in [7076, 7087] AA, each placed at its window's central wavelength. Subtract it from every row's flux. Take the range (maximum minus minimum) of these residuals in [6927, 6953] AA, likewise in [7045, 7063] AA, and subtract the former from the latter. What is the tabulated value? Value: 3.0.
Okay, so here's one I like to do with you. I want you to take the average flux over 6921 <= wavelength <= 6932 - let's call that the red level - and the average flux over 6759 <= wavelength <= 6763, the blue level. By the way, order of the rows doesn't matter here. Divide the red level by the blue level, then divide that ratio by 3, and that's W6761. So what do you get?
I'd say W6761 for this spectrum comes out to 0.43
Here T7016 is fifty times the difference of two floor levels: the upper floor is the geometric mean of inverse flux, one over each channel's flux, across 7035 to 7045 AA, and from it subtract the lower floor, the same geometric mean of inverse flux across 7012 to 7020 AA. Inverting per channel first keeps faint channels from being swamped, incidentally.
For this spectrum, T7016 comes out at 0.05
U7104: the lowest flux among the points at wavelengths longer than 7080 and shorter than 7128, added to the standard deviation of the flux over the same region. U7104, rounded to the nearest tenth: 61.8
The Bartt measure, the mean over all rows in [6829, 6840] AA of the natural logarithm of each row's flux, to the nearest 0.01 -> 4.20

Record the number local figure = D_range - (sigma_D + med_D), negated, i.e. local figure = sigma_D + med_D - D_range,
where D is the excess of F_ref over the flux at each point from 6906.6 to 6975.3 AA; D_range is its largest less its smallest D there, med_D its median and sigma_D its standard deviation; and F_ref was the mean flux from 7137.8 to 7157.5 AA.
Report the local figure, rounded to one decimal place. -13.3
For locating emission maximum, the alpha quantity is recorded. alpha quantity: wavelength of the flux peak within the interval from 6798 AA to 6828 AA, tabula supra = 6798.51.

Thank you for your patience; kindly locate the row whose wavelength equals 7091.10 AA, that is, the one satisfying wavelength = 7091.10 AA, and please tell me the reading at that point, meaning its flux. 64.85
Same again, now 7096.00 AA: 69.11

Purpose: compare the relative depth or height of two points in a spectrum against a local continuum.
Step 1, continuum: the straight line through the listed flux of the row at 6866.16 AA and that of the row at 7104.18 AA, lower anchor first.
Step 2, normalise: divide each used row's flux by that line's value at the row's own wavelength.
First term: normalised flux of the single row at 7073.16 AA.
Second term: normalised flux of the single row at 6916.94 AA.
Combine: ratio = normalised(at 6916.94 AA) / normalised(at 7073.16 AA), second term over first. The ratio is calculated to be 1.04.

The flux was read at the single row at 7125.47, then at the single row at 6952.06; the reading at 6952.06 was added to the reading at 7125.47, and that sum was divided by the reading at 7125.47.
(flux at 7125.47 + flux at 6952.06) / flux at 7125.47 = 2.05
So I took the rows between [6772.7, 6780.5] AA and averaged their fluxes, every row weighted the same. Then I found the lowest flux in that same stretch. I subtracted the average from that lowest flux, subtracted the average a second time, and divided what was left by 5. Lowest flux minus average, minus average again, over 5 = -14.0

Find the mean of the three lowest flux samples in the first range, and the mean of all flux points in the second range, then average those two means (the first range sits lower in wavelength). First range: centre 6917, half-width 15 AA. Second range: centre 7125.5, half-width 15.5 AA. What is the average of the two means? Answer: 63.0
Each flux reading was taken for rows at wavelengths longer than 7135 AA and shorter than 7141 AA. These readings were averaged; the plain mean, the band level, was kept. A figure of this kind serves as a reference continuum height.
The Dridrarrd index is 60.8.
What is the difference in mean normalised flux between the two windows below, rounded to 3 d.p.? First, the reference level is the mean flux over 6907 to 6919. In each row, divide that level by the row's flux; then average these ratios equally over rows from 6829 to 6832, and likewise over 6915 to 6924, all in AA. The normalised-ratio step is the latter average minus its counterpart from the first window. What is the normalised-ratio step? -0.015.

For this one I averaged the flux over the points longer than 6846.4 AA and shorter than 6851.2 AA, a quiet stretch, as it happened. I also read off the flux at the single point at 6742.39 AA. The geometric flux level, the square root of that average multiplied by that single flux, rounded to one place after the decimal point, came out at 68.9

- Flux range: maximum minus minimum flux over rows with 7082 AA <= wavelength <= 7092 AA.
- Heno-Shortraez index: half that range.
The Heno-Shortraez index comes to 3.9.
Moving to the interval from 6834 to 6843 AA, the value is 2.3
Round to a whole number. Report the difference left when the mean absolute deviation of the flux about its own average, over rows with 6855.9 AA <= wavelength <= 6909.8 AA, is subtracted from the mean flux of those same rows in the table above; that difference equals 64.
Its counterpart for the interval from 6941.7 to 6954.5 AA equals 65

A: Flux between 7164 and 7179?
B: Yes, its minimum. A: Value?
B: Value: 57.98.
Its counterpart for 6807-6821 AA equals 61.84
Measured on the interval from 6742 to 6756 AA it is 54.57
